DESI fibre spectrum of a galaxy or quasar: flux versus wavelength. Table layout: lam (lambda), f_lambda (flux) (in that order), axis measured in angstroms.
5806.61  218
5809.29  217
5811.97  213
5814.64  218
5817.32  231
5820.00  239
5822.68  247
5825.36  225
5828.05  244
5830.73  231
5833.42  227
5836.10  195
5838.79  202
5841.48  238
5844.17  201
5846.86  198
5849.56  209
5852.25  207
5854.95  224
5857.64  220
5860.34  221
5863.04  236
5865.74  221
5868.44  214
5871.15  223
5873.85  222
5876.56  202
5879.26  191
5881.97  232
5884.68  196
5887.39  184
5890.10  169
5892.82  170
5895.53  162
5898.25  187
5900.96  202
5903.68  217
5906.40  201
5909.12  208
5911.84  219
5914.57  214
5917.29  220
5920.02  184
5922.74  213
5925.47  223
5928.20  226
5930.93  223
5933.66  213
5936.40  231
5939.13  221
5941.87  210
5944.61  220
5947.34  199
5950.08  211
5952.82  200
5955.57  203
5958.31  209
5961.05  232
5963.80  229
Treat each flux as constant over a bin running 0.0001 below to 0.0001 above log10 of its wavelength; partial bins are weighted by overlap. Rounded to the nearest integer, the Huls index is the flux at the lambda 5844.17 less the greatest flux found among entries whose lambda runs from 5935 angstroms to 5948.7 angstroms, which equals -30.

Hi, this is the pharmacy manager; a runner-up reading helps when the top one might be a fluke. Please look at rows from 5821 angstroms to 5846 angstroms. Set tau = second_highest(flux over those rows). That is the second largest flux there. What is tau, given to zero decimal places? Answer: 244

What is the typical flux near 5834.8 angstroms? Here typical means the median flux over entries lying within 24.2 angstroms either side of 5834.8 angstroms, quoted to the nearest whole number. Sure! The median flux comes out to 222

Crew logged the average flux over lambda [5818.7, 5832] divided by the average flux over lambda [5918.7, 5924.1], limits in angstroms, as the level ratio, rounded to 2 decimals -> 1.19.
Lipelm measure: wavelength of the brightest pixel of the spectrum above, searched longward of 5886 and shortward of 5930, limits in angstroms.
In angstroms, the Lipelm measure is 5928.20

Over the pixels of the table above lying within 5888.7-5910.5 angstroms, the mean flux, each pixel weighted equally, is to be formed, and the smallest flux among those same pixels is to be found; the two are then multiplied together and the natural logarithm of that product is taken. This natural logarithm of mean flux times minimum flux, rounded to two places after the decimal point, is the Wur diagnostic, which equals 10.33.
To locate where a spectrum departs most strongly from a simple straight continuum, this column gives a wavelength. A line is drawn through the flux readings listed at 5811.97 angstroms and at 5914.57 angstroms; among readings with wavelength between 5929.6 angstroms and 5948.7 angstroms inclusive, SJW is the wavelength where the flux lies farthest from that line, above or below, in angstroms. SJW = 5936.40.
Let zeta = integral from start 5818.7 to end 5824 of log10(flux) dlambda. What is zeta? 13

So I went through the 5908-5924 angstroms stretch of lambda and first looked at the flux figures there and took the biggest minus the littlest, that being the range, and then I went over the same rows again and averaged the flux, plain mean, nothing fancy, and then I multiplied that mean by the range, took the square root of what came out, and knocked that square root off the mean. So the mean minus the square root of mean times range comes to 123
